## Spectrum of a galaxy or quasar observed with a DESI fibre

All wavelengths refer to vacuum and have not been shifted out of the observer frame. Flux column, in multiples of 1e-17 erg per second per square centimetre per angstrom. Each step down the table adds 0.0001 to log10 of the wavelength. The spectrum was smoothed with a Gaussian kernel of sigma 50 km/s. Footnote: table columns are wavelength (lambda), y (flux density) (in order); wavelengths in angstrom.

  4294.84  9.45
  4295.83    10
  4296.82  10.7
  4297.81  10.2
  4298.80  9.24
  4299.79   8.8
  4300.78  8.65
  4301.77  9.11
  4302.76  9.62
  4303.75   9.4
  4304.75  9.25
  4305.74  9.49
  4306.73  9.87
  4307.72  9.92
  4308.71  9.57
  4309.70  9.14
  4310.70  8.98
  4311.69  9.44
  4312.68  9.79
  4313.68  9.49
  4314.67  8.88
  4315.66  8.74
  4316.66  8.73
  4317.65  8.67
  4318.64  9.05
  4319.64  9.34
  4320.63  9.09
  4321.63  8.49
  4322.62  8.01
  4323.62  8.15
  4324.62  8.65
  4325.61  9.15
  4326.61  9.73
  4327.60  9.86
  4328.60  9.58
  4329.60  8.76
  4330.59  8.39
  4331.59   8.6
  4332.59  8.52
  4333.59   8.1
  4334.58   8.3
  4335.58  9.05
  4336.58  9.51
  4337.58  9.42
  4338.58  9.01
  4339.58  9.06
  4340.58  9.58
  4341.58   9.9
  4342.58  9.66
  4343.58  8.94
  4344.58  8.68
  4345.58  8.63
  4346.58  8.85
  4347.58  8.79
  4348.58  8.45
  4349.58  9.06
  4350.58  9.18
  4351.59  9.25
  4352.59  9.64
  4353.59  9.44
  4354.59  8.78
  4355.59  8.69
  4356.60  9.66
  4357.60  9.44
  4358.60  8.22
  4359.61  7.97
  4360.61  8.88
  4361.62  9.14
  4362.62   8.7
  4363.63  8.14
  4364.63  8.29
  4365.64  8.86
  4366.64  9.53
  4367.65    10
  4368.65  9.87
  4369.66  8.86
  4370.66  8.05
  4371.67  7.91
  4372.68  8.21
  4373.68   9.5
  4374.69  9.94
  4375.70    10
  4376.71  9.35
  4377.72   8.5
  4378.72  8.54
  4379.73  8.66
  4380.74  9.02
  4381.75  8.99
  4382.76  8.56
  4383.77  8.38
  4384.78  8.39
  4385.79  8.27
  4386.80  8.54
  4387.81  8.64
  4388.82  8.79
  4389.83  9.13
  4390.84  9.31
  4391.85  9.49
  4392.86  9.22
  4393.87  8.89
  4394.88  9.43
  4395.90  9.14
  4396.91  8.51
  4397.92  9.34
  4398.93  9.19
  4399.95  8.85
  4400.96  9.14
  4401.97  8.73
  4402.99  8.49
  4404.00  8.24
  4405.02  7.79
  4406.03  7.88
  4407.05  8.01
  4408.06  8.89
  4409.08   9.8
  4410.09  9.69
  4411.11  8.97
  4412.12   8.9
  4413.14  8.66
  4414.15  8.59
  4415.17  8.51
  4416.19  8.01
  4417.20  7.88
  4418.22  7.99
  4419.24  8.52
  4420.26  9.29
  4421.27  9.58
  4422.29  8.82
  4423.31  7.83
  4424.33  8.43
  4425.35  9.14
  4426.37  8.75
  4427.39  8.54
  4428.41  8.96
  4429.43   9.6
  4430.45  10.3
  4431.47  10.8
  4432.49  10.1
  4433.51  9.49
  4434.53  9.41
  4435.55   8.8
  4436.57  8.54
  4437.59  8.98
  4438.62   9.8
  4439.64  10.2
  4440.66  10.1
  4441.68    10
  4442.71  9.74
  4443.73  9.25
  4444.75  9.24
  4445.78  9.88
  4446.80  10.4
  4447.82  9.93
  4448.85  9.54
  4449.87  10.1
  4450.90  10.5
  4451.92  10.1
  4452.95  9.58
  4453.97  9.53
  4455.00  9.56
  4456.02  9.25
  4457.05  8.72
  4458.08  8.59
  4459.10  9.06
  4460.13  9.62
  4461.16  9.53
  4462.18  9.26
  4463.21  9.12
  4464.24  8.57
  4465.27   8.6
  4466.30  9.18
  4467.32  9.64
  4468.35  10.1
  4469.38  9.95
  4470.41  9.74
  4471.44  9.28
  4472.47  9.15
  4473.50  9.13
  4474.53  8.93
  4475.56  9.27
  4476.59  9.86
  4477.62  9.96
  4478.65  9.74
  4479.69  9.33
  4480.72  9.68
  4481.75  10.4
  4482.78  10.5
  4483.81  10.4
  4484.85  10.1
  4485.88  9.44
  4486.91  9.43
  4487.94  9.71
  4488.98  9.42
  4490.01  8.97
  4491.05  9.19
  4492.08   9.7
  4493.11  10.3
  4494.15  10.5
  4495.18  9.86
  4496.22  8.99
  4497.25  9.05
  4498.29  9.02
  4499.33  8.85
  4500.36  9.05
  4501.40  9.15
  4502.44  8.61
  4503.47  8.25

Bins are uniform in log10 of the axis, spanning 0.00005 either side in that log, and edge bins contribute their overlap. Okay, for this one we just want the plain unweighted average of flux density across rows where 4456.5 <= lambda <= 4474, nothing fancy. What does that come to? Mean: 9.25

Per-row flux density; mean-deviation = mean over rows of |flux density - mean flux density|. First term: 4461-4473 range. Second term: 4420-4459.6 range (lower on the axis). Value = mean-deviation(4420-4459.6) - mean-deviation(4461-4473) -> 0.16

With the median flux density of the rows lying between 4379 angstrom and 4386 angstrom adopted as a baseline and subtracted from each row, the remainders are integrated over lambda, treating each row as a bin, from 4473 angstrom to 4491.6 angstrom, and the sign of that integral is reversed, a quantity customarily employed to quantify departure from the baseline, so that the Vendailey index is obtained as -20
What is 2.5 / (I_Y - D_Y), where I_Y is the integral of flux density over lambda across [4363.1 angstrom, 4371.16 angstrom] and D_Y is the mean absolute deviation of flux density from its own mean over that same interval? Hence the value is 0.0350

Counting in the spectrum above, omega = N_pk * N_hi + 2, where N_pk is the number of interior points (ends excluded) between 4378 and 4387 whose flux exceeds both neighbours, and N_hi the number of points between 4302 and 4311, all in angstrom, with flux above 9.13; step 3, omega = 18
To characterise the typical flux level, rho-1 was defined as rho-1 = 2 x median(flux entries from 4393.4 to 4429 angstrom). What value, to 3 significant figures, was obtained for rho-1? 17.5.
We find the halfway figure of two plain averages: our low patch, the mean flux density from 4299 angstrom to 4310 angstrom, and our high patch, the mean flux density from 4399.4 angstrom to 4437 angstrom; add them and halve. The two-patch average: 9.1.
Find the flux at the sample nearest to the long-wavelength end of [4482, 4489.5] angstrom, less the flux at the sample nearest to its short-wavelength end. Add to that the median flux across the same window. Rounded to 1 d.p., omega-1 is 8.6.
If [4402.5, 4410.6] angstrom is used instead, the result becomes 9.6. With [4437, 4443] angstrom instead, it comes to 10.7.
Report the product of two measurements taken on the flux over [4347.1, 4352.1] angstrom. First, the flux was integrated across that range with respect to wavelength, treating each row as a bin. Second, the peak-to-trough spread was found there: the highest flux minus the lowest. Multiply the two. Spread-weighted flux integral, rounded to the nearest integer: 36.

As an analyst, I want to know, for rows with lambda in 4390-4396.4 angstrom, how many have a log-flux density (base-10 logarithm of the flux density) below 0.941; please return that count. 0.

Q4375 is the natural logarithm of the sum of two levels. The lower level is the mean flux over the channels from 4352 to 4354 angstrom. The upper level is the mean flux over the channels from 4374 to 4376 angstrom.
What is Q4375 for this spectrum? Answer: 2.97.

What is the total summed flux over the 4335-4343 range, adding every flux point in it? 75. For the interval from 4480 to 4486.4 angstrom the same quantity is 61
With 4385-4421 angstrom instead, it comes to 307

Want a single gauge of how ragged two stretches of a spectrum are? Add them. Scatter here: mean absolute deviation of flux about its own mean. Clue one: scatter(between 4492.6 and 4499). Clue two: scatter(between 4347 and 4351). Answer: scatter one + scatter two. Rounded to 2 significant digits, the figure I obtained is 0.85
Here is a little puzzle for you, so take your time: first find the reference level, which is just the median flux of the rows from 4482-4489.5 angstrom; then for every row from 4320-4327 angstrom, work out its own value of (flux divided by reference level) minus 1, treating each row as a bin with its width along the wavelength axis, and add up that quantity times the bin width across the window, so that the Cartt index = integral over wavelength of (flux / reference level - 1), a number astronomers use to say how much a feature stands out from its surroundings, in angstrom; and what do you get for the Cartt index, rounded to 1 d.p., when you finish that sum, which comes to -0.7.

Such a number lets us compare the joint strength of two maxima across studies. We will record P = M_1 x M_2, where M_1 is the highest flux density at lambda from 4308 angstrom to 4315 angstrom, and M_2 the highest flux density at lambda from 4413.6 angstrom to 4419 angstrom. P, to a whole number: 84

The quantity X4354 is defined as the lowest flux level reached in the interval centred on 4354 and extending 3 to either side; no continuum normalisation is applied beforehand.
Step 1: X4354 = 8.69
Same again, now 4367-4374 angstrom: 7.91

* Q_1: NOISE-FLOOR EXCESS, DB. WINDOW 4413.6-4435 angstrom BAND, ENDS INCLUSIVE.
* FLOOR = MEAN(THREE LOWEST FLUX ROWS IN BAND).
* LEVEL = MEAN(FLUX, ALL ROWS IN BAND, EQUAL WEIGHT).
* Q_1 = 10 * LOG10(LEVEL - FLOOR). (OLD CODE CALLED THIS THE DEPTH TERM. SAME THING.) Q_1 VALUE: 0.3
